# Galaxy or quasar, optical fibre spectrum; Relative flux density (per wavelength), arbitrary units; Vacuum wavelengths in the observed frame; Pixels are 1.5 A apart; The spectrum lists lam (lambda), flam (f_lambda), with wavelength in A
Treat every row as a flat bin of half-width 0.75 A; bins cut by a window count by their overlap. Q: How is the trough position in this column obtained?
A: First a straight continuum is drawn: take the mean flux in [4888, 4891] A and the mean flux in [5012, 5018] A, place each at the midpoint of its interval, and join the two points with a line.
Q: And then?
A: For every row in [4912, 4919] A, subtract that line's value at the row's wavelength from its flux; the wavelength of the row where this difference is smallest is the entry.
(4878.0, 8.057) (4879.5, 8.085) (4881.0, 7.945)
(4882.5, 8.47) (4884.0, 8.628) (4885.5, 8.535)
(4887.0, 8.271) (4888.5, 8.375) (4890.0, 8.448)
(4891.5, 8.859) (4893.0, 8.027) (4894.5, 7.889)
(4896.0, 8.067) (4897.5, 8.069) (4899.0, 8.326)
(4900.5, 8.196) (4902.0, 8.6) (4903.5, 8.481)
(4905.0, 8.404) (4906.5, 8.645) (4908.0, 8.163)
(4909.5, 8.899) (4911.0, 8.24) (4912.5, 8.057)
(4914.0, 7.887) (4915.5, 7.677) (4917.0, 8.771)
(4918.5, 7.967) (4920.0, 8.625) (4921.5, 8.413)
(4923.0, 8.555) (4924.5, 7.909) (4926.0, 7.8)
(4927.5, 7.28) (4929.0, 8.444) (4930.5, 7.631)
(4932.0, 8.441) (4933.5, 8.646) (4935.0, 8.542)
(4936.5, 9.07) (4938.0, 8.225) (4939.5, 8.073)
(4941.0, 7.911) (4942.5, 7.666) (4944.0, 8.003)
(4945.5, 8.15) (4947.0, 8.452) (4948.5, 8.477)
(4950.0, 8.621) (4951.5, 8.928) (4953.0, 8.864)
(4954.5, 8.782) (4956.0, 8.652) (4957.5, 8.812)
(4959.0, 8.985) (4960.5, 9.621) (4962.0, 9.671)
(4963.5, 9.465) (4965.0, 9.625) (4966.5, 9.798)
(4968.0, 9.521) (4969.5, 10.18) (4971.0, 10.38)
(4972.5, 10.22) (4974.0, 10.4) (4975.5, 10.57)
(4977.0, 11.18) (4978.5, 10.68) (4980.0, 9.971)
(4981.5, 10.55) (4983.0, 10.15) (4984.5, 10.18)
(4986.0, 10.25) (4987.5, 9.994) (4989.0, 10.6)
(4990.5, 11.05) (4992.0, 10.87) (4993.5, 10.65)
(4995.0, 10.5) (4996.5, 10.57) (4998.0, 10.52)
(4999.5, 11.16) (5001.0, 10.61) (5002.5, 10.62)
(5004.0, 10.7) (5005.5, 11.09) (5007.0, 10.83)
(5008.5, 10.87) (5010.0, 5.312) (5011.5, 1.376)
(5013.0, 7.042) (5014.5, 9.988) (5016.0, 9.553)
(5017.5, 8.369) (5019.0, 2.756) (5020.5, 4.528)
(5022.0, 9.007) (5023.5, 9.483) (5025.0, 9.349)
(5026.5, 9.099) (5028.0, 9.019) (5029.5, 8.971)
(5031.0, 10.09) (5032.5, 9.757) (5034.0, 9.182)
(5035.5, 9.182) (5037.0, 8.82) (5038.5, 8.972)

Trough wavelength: 4915.5 A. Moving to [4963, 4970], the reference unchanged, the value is 4963.5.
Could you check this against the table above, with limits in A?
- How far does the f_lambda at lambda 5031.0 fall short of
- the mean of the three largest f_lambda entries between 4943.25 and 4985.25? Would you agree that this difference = 0.7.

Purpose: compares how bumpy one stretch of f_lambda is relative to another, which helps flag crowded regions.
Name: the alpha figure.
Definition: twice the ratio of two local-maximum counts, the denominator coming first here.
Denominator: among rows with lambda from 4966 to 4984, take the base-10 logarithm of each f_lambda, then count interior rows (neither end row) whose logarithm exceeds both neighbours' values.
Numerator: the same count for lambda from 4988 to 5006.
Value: 2.0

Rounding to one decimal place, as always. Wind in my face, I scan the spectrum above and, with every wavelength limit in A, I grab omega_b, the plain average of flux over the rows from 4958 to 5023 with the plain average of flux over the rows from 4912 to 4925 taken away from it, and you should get 1.3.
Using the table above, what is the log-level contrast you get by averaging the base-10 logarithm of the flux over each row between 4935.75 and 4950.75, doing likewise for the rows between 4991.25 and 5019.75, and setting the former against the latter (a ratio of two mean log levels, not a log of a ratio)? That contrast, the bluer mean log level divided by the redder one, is 1.00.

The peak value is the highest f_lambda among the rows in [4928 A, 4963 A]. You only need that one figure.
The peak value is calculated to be 9.671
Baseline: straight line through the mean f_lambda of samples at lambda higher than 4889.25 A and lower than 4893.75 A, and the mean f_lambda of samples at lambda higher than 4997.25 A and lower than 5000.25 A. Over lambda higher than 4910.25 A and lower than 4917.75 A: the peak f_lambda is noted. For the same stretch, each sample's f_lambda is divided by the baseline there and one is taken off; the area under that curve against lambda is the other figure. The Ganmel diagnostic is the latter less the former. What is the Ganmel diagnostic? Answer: -9.5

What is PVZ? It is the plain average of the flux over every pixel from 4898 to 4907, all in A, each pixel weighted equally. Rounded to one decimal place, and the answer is 8.4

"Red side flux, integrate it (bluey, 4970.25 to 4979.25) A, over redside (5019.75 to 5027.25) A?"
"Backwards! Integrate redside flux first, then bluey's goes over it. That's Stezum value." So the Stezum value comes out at 1.5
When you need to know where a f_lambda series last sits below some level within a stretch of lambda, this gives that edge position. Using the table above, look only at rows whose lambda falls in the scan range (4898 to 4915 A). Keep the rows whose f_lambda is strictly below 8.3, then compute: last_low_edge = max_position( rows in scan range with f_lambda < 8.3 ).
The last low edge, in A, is 4914.0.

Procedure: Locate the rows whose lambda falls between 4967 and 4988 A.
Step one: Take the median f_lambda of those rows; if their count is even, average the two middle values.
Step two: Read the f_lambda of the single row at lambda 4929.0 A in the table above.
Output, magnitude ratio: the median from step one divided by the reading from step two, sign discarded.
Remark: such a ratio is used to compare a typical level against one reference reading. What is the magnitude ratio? 1.21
